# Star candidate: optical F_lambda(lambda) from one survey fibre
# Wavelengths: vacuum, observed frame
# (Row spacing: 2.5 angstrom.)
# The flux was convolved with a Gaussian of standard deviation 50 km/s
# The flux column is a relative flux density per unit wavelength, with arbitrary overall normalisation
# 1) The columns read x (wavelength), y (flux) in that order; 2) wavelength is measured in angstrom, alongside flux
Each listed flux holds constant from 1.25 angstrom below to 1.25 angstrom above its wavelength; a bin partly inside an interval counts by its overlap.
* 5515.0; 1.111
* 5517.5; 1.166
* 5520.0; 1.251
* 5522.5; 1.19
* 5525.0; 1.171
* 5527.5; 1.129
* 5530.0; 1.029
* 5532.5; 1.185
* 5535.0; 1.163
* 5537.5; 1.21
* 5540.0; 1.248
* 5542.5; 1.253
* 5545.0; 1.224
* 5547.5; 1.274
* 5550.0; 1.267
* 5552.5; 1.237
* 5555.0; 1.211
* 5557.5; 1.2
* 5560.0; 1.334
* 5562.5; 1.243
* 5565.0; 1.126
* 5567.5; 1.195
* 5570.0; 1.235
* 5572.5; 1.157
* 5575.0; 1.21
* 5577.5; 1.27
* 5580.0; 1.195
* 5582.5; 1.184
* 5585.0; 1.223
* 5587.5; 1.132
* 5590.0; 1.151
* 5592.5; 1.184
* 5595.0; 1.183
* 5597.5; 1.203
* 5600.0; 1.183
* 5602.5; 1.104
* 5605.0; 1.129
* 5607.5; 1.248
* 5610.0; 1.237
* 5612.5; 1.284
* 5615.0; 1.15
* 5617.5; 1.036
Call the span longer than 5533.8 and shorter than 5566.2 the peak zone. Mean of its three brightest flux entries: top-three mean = 1.29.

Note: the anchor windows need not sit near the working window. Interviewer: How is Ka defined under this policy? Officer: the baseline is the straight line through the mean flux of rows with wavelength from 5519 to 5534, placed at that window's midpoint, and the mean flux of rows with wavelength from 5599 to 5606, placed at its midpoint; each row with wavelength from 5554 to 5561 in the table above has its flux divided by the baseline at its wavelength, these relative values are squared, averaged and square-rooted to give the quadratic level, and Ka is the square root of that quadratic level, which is 1.04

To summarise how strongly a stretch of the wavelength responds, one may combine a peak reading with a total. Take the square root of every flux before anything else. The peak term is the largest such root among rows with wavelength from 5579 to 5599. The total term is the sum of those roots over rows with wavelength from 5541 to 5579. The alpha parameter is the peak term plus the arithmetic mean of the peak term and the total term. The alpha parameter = 10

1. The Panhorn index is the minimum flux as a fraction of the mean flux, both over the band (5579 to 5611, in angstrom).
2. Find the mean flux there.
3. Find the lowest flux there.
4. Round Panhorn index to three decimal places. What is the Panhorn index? 0.935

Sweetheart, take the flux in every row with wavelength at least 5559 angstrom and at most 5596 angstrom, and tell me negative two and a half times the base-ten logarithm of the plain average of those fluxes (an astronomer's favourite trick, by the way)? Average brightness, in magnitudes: -0.199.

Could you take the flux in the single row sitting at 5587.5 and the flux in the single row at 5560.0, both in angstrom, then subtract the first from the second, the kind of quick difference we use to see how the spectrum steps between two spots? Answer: 0.20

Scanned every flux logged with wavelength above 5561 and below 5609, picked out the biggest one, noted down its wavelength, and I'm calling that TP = 5577.5 angstrom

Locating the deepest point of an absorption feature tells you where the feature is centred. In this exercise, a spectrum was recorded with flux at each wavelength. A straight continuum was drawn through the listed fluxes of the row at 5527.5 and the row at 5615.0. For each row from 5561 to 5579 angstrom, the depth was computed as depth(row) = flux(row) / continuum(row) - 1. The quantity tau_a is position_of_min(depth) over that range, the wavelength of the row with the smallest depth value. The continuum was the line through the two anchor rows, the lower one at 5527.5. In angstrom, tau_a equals 5565.0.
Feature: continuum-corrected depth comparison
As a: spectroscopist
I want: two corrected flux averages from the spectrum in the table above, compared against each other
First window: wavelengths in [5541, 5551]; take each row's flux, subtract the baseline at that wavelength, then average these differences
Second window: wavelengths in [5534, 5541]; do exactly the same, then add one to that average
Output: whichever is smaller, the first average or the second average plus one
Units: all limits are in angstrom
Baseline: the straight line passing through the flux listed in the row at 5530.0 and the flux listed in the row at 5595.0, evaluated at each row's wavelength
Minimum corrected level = 0.187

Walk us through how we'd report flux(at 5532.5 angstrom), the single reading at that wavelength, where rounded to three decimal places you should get 1.185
